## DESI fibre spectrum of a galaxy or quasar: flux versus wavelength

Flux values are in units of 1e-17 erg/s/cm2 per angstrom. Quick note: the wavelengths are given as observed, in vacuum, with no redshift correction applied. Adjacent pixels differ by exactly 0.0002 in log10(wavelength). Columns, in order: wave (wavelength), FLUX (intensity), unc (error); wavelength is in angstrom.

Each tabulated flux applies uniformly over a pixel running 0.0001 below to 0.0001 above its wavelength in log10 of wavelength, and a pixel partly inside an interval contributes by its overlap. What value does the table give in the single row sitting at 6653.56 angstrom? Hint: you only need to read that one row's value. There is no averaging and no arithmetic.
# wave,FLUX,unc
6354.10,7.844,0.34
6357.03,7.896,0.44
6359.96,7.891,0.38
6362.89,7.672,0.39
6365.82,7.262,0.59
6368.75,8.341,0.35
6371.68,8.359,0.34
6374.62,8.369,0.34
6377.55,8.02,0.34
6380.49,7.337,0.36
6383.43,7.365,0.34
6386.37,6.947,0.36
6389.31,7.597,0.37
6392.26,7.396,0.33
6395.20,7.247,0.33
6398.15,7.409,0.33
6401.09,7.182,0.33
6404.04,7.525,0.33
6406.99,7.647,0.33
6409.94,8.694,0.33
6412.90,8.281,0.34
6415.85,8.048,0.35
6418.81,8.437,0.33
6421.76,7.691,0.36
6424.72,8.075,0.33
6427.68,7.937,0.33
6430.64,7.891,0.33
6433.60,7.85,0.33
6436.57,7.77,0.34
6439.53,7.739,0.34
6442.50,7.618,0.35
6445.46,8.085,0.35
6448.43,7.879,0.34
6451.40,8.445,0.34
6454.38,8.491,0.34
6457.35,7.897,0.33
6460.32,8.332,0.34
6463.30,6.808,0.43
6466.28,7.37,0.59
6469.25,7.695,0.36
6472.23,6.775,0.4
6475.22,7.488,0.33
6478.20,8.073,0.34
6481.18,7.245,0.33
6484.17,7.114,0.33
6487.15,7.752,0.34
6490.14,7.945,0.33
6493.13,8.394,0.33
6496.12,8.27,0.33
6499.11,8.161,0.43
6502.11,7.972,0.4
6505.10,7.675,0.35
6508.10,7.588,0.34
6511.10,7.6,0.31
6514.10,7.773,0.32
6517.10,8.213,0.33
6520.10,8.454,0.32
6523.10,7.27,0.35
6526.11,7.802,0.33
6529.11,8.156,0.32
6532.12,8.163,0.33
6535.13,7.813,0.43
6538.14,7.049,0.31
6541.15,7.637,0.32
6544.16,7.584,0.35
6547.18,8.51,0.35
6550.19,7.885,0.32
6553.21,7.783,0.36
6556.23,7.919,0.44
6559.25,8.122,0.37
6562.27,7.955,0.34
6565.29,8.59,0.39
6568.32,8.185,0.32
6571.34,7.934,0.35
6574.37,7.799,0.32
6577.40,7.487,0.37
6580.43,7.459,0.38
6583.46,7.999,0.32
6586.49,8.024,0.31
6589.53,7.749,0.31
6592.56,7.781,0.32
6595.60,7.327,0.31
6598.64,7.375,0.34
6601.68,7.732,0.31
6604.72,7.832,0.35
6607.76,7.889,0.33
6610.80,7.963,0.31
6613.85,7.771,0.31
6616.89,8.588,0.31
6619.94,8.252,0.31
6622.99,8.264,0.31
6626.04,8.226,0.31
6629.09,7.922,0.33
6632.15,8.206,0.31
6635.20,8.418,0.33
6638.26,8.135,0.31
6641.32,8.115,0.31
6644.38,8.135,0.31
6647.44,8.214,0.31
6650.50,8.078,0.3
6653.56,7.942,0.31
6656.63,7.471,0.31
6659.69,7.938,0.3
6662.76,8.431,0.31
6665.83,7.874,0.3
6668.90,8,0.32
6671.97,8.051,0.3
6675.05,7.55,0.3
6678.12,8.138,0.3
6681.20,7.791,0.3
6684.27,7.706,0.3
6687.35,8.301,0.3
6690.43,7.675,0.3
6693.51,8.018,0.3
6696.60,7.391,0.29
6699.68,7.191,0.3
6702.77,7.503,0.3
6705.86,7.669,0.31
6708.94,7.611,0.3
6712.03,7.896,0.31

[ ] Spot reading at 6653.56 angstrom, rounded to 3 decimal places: 7.942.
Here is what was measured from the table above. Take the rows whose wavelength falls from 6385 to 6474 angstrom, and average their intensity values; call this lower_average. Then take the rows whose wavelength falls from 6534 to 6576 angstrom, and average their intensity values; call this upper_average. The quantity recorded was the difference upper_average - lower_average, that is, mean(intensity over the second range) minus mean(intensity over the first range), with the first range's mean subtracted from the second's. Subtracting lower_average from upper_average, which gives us 0.153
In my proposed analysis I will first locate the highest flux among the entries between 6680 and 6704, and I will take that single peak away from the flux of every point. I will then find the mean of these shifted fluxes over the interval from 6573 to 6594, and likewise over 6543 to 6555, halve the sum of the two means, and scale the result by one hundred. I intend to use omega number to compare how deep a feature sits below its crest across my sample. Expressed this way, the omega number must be -45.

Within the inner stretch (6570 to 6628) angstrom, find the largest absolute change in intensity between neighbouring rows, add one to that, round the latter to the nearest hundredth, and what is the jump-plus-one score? 1.82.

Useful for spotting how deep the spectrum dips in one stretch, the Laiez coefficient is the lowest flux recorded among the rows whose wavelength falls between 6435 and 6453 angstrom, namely 7.618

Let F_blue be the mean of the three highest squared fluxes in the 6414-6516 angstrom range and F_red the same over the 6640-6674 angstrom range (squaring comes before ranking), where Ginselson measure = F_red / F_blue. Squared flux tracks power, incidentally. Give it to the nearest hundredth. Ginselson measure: 0.95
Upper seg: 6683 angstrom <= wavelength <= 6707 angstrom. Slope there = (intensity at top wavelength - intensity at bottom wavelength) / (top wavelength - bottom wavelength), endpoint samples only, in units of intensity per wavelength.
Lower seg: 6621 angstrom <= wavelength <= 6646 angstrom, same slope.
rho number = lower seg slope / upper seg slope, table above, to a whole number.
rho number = 4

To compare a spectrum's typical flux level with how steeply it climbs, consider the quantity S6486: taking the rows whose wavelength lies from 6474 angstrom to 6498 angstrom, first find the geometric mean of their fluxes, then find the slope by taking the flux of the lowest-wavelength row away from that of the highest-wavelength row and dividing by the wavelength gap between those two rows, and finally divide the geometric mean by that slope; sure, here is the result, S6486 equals 208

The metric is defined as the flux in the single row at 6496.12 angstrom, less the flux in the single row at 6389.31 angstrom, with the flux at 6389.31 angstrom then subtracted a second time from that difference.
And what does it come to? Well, -6.9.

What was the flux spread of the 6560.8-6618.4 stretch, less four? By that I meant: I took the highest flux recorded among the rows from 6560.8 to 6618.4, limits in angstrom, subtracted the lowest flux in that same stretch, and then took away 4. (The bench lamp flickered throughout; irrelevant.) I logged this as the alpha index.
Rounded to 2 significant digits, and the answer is -2.7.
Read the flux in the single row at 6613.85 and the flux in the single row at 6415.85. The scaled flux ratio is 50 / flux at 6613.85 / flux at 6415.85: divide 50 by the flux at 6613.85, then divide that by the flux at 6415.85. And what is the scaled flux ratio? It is 0.80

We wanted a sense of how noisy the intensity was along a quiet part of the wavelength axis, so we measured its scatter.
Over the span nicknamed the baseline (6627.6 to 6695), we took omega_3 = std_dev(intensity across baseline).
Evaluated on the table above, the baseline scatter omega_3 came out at 0.25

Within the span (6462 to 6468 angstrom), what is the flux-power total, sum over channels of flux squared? 101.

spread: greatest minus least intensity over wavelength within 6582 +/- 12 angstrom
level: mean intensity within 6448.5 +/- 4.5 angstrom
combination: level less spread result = 7.6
